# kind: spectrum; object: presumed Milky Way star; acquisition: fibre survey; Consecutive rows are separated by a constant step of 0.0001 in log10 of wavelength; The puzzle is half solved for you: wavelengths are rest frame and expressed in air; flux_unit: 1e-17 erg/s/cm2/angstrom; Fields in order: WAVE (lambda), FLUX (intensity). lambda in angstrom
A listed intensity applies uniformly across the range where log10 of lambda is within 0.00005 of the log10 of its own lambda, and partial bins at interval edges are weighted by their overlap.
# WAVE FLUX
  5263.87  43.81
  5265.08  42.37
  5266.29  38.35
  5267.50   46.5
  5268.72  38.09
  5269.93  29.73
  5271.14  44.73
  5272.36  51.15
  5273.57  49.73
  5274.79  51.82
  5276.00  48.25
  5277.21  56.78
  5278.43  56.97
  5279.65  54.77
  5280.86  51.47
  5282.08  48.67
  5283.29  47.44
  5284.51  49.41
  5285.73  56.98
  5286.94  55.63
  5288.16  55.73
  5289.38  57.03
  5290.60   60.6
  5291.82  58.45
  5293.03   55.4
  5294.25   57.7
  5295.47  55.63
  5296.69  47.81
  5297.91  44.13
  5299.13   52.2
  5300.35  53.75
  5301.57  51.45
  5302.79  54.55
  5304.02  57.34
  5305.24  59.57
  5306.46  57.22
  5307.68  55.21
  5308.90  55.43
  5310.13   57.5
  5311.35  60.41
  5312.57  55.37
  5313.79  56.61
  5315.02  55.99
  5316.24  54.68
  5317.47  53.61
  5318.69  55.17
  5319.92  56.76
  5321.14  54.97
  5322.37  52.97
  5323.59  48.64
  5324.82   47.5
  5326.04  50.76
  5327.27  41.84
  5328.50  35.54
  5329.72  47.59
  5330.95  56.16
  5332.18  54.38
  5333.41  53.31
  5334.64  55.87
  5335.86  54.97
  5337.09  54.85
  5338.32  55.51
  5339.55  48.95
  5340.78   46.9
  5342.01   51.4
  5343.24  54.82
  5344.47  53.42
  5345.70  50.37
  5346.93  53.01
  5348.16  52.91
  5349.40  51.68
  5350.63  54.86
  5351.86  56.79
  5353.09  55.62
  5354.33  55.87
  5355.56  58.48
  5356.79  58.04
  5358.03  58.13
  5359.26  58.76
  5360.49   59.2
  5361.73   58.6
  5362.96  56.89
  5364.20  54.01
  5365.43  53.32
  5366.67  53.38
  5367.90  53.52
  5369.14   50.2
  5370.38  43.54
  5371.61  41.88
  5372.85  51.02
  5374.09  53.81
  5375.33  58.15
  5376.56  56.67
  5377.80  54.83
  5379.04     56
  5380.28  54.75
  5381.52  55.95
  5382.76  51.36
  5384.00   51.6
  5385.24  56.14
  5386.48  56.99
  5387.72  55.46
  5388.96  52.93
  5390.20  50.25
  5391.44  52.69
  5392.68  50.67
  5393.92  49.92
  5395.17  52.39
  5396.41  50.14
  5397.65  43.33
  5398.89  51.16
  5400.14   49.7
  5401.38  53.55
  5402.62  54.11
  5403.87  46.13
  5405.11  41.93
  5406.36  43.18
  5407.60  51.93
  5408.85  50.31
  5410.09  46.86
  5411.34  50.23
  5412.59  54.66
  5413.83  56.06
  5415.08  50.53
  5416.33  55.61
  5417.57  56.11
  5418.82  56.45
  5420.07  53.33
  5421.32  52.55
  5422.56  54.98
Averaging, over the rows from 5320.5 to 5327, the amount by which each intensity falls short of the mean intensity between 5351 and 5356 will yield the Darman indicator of 6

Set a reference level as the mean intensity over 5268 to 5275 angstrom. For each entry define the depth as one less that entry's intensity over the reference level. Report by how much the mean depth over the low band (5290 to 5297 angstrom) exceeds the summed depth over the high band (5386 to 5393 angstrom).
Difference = 1.0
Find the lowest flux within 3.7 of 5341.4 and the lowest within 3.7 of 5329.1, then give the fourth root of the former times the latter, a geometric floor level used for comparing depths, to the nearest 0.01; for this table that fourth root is 6.39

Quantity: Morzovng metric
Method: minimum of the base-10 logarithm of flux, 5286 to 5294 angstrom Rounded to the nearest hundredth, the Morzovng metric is 1.74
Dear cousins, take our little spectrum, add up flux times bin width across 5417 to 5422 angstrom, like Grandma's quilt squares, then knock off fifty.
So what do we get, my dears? 223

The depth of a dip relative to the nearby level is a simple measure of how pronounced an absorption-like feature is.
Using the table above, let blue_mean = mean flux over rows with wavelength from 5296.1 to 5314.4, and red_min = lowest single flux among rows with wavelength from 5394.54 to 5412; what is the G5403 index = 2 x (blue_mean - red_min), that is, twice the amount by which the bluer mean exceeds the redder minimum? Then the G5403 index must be 25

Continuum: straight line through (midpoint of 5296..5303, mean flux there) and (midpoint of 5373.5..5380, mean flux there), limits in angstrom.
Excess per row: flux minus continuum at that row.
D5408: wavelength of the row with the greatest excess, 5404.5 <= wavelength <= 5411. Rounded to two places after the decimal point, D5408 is 5407.60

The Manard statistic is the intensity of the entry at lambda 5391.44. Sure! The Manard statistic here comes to 52.69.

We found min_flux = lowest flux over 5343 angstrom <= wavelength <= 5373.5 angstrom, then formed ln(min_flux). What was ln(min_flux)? 3.73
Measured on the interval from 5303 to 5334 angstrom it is 3.57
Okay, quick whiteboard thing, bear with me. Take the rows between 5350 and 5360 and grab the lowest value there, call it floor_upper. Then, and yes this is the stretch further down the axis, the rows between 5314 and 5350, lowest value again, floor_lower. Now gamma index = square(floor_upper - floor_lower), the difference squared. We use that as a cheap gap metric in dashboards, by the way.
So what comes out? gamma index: 373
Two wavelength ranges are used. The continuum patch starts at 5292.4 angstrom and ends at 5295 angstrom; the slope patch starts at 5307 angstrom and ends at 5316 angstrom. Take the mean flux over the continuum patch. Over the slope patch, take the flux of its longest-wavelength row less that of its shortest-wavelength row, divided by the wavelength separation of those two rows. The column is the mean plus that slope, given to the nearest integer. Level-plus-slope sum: 57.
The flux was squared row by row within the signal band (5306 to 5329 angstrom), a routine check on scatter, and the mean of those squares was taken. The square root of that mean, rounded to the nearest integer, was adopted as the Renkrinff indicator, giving 53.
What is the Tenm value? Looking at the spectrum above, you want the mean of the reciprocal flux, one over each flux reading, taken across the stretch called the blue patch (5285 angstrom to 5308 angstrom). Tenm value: 0.0183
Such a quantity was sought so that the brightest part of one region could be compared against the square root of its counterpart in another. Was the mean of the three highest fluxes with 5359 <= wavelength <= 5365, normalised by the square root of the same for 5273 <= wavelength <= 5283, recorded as 7.85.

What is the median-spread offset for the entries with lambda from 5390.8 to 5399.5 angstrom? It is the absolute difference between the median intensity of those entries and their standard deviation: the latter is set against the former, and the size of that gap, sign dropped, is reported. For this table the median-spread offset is 48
